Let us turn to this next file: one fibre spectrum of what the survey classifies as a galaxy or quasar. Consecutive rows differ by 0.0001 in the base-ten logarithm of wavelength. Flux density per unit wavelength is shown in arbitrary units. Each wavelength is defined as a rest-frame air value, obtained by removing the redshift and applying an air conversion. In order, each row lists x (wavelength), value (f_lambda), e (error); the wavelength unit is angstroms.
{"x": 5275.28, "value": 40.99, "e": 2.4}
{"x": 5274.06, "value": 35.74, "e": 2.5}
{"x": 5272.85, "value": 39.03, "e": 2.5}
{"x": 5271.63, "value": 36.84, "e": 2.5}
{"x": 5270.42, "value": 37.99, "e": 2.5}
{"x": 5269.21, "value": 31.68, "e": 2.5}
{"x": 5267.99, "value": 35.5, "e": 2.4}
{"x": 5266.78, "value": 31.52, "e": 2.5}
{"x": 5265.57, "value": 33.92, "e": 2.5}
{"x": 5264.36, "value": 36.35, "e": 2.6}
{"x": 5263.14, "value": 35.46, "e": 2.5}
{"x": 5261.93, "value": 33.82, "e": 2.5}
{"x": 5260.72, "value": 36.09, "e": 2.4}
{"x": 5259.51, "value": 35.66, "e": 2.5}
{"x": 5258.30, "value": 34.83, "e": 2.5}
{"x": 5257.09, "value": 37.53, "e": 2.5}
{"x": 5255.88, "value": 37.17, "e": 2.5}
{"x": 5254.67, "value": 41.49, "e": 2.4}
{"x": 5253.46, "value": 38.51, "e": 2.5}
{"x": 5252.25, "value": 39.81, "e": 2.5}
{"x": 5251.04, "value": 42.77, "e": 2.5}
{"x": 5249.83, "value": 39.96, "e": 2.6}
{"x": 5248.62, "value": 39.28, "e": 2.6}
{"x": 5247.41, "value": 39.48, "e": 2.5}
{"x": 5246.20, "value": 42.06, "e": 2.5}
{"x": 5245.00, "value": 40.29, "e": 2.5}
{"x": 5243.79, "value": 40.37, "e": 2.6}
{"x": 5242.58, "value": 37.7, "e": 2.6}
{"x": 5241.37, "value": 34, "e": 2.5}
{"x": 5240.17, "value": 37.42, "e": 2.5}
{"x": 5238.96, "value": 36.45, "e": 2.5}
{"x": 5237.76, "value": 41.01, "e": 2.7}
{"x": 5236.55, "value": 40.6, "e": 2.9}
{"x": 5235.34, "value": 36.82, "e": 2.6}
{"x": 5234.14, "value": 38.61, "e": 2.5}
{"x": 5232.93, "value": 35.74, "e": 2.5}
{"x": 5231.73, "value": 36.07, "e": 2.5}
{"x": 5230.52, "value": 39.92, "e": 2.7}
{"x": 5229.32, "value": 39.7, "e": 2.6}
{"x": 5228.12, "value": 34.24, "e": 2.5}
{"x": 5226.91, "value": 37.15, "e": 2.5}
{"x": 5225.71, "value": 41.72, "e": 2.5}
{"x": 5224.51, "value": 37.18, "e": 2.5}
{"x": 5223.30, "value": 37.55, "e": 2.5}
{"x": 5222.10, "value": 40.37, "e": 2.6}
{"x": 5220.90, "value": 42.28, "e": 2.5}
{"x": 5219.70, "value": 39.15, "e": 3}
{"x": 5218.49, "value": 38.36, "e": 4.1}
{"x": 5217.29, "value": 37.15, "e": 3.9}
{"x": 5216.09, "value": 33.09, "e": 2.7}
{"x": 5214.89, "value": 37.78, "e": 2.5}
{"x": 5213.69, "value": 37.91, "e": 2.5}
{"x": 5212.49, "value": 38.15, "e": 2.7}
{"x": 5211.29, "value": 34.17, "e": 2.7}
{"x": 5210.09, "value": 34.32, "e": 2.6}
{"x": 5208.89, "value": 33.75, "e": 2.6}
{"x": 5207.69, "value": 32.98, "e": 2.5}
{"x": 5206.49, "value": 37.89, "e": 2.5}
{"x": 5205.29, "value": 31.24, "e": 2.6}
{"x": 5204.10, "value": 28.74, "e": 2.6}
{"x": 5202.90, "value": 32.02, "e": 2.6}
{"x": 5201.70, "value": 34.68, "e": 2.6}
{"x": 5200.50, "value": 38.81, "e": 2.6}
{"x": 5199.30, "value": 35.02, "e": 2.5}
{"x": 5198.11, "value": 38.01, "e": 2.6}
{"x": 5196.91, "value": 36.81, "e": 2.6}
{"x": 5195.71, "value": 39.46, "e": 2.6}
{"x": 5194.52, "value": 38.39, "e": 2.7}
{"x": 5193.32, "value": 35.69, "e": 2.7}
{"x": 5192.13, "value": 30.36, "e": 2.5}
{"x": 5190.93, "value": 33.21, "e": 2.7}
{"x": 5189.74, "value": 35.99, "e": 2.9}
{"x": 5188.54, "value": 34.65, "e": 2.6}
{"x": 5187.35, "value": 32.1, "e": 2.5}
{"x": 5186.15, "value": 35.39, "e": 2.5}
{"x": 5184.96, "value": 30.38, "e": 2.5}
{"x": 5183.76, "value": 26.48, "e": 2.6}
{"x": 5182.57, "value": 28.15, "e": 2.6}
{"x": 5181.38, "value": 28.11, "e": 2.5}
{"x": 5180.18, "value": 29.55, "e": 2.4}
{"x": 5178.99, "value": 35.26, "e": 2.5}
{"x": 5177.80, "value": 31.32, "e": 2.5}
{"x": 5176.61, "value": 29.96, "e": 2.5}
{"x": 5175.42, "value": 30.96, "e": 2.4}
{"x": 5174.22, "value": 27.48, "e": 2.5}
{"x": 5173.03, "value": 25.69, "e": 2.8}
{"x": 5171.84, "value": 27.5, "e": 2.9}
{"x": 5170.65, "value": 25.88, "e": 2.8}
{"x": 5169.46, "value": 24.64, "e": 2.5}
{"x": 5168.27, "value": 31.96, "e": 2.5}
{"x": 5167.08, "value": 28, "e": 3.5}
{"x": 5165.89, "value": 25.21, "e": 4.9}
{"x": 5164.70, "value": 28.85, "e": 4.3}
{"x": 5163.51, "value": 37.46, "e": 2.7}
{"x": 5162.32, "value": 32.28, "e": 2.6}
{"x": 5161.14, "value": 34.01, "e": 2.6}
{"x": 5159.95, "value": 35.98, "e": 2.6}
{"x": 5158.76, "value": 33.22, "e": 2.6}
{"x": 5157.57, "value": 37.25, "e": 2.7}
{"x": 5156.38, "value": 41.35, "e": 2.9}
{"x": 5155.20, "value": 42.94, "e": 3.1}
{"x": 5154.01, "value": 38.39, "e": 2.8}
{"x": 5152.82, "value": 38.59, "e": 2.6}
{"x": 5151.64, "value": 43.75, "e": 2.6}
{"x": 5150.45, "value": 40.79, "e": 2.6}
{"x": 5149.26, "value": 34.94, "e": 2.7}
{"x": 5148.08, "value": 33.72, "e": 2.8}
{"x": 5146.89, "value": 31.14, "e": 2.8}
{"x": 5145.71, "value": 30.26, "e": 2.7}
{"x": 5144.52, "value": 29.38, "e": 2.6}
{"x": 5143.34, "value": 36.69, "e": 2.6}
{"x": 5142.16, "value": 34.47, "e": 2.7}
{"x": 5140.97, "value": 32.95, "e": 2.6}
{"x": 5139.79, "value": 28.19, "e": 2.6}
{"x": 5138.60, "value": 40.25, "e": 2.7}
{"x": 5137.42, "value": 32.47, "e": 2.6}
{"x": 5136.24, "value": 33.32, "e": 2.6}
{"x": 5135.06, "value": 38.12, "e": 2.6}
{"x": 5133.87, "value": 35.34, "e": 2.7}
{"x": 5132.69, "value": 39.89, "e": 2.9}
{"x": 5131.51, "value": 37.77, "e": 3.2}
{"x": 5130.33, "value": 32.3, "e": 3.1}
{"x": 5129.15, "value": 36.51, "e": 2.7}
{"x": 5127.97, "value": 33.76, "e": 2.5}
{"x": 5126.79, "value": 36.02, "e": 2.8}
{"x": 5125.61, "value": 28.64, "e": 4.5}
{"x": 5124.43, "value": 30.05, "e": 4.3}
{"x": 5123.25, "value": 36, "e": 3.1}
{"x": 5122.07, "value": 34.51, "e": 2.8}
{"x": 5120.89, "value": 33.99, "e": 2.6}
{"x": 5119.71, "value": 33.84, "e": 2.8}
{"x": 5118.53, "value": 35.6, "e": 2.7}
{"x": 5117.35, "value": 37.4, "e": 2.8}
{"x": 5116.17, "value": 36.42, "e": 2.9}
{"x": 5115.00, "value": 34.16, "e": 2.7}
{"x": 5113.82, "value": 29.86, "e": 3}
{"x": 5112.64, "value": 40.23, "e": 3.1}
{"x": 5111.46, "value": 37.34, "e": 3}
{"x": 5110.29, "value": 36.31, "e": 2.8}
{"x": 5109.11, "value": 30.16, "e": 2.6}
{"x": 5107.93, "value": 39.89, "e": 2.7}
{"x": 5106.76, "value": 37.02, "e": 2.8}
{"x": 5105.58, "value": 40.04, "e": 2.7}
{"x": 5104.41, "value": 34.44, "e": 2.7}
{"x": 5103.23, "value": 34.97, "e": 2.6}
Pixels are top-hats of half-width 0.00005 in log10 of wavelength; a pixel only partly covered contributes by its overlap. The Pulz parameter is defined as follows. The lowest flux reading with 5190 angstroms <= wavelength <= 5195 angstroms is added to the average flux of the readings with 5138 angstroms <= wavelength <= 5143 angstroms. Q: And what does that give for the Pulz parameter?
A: 64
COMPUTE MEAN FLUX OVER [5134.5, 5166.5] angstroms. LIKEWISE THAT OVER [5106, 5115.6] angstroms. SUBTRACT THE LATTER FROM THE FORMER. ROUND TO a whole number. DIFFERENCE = -1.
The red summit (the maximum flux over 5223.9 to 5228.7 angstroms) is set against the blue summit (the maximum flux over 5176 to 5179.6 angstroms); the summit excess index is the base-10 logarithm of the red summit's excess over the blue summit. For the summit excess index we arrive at 0.81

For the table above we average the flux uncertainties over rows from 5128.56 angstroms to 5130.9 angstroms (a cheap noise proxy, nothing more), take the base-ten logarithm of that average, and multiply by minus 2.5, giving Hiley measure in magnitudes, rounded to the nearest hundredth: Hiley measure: -1.16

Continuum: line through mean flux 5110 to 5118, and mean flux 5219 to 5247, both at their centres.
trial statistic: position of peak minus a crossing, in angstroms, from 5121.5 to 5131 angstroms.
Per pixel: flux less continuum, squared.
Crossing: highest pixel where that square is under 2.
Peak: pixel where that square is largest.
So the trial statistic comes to -3.5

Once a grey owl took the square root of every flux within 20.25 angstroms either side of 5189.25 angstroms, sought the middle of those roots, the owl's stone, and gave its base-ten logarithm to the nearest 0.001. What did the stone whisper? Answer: 0.753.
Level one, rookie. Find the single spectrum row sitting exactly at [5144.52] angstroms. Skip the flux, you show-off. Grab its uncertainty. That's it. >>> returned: 2.60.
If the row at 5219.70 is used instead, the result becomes 3.00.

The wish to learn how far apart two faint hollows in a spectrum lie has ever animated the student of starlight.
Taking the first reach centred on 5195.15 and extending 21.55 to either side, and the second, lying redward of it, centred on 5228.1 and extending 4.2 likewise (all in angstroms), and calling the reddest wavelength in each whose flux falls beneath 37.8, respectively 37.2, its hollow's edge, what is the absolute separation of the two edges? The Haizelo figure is 15.6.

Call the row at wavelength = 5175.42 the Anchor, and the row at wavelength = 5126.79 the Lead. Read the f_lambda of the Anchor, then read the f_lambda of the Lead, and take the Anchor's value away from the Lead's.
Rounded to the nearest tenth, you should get 5.1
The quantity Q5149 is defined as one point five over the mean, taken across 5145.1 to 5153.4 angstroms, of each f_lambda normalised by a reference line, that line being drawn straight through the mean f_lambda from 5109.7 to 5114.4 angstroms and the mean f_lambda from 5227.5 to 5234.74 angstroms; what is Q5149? 1.51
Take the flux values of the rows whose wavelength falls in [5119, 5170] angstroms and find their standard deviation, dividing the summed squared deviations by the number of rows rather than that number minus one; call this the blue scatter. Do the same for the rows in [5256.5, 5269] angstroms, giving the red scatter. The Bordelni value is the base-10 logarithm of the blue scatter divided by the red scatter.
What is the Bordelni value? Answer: 0.44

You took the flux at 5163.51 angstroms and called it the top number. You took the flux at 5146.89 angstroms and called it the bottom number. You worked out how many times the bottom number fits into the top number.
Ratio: 1.20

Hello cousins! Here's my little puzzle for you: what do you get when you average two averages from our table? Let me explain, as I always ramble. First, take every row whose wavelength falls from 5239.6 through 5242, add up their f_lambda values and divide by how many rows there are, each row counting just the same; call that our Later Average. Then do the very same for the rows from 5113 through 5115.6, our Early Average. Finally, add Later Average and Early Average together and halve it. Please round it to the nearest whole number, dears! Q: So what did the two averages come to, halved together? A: 34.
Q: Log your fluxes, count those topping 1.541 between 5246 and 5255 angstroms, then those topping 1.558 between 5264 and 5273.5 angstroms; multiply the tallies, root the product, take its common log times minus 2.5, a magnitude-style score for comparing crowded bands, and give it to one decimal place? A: -1.9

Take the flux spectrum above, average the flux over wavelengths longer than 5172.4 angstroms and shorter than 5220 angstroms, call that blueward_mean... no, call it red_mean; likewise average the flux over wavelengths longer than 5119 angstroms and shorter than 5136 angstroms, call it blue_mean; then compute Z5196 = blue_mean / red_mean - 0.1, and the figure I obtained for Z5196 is 0.93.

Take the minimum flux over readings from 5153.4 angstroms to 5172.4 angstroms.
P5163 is 24.64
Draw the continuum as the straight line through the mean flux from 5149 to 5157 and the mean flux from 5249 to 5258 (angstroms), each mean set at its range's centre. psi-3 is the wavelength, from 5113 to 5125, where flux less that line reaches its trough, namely 5113.82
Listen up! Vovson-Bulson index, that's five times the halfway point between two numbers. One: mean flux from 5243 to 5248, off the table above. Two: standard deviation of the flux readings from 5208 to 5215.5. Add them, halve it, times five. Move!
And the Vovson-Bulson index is 106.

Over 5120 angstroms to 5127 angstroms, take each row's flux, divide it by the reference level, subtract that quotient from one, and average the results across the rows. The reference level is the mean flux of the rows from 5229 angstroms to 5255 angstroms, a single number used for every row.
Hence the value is 0.15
